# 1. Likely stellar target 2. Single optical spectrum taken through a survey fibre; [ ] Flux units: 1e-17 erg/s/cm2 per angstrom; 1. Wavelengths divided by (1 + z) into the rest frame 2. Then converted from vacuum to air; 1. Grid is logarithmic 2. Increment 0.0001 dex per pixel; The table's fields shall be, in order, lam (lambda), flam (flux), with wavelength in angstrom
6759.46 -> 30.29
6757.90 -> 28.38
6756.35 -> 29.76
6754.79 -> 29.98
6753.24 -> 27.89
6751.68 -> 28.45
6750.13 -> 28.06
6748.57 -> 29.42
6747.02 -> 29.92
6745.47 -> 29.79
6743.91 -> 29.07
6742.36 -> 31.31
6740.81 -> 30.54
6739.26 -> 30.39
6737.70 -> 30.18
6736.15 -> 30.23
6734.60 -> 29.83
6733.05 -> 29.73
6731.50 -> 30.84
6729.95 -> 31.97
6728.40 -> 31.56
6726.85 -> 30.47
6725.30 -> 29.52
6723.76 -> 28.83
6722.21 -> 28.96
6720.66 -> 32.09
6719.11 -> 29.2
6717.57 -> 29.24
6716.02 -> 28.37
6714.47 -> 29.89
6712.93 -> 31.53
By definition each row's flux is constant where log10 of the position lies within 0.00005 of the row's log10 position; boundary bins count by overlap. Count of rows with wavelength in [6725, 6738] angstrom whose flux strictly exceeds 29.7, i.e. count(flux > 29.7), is 8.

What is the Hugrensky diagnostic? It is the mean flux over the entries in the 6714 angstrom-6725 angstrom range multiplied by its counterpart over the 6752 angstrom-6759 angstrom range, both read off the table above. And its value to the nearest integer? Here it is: 856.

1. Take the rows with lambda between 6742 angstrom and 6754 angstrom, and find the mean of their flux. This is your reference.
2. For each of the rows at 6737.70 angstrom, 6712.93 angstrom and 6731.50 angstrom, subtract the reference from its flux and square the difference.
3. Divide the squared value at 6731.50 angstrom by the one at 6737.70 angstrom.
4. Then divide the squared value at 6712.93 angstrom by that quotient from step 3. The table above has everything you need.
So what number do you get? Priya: 2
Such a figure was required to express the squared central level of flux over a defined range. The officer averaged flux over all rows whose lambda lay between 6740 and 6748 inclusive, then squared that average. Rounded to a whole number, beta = 908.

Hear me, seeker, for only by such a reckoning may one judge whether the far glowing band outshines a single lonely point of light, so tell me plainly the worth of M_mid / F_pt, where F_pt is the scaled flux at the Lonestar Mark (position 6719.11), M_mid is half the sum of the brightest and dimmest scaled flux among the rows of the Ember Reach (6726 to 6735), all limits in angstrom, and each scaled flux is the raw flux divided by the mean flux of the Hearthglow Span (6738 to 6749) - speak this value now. 1.06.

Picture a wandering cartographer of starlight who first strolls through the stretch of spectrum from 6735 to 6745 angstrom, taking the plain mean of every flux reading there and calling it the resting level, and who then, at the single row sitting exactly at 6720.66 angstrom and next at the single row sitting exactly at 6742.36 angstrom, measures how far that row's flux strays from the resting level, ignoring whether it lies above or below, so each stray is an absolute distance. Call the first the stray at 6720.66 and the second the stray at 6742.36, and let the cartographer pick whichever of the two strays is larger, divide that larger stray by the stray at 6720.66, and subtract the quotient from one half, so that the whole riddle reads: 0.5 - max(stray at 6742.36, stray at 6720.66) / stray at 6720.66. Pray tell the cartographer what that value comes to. -0.5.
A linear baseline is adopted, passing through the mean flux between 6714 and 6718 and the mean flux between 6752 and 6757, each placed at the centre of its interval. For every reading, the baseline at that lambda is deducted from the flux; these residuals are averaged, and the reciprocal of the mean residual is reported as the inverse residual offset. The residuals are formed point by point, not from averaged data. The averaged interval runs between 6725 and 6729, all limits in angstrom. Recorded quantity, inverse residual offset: 0.7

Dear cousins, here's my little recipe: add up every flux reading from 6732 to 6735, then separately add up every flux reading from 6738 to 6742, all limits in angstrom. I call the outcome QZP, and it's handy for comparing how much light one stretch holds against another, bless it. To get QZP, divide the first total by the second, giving 0.98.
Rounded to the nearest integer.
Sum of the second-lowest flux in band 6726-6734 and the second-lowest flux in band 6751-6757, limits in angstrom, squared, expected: 3472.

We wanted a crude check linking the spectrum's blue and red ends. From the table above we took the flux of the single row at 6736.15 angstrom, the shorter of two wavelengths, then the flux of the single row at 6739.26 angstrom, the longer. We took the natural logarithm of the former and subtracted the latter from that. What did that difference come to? -27.0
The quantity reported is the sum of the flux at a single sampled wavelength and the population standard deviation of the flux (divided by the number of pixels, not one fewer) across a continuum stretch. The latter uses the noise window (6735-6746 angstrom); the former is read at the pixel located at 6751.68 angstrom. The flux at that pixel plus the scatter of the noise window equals 29.1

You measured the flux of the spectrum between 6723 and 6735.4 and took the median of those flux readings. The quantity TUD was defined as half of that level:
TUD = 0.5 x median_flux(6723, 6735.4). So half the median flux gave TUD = 15.1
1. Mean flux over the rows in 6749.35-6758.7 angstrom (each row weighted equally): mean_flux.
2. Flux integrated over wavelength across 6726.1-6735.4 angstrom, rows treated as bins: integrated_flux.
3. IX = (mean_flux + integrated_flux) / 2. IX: 157.3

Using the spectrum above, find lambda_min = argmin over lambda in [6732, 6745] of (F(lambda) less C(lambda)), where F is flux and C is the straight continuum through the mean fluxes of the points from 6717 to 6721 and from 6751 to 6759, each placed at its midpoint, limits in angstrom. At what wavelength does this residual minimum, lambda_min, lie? 6743.91 angstrom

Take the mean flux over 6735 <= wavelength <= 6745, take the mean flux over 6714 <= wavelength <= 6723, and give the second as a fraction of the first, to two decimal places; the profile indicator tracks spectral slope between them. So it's 0.98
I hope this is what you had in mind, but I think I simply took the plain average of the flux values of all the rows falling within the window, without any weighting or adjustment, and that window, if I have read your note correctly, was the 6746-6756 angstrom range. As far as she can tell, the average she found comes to 29.0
